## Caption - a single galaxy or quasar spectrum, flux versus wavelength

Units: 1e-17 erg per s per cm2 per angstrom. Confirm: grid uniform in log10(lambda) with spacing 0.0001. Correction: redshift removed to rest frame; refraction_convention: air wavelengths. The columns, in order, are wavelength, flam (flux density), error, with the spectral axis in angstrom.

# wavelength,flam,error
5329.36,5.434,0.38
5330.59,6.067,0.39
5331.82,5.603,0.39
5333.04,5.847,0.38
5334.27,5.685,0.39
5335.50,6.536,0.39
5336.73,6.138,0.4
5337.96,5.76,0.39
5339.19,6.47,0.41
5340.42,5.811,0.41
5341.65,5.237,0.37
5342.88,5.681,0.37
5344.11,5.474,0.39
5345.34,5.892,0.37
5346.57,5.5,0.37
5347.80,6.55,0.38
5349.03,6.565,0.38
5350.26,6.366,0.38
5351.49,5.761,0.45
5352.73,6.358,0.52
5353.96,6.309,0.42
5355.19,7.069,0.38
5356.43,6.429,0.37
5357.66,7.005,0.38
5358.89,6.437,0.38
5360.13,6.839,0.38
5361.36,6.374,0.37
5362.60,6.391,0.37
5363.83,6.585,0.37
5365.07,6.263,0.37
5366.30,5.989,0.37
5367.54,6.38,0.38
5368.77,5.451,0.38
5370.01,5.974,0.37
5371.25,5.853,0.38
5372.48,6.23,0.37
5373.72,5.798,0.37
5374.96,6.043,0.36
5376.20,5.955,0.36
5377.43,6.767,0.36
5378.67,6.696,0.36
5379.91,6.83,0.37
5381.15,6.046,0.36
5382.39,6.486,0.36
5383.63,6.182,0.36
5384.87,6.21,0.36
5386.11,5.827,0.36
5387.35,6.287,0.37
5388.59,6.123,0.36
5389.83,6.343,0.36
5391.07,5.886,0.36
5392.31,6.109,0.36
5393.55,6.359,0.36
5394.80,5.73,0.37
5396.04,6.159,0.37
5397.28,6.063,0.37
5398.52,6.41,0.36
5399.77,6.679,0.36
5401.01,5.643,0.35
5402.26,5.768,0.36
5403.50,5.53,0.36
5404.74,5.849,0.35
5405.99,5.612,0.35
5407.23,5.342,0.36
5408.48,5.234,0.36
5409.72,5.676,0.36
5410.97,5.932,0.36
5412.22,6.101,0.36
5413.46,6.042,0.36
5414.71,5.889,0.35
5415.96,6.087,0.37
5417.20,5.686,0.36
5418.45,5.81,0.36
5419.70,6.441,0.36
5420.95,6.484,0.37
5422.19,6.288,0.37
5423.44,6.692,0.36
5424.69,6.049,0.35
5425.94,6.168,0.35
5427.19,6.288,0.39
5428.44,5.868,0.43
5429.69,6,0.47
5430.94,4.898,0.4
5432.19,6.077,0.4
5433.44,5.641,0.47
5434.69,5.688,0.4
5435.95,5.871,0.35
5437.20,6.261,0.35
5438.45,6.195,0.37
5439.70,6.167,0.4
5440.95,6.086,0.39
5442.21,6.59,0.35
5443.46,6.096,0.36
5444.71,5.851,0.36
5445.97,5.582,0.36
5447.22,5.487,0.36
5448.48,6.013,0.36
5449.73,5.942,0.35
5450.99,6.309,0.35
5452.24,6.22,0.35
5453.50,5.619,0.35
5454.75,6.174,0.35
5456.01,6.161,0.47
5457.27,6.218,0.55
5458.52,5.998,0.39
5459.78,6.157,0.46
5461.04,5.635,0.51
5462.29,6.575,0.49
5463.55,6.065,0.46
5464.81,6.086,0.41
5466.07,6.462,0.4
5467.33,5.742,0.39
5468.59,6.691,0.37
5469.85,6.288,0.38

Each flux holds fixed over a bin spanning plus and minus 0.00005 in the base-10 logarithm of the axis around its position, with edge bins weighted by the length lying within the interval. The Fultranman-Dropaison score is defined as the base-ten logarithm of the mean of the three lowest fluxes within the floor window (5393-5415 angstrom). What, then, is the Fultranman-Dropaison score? 0.730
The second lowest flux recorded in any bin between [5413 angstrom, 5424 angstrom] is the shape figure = 5.81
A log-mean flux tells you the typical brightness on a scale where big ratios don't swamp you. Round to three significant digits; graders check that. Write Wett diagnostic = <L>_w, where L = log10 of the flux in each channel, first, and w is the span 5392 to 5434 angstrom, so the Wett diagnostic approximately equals 0.774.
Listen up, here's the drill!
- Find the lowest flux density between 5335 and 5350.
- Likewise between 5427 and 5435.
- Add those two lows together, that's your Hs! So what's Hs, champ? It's 10.1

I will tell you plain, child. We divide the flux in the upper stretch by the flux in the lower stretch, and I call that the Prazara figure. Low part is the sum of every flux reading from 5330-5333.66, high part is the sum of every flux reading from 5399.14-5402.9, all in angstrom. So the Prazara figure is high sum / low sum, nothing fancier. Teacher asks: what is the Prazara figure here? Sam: 1.03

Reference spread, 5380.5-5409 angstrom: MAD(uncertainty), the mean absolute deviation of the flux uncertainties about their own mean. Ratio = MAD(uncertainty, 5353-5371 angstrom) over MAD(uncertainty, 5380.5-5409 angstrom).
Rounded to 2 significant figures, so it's 2.4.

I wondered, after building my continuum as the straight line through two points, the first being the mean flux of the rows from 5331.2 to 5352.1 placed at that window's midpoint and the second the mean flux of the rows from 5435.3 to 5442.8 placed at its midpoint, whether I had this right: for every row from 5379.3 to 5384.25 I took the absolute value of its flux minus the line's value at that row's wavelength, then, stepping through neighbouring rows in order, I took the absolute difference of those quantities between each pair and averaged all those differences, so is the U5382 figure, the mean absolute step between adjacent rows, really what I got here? 0.51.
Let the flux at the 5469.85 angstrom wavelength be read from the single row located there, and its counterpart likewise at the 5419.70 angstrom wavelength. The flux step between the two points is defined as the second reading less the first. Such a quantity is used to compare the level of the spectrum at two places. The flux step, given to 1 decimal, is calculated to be 0.2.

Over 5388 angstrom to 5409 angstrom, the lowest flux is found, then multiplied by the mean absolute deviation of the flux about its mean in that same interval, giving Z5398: 1.7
